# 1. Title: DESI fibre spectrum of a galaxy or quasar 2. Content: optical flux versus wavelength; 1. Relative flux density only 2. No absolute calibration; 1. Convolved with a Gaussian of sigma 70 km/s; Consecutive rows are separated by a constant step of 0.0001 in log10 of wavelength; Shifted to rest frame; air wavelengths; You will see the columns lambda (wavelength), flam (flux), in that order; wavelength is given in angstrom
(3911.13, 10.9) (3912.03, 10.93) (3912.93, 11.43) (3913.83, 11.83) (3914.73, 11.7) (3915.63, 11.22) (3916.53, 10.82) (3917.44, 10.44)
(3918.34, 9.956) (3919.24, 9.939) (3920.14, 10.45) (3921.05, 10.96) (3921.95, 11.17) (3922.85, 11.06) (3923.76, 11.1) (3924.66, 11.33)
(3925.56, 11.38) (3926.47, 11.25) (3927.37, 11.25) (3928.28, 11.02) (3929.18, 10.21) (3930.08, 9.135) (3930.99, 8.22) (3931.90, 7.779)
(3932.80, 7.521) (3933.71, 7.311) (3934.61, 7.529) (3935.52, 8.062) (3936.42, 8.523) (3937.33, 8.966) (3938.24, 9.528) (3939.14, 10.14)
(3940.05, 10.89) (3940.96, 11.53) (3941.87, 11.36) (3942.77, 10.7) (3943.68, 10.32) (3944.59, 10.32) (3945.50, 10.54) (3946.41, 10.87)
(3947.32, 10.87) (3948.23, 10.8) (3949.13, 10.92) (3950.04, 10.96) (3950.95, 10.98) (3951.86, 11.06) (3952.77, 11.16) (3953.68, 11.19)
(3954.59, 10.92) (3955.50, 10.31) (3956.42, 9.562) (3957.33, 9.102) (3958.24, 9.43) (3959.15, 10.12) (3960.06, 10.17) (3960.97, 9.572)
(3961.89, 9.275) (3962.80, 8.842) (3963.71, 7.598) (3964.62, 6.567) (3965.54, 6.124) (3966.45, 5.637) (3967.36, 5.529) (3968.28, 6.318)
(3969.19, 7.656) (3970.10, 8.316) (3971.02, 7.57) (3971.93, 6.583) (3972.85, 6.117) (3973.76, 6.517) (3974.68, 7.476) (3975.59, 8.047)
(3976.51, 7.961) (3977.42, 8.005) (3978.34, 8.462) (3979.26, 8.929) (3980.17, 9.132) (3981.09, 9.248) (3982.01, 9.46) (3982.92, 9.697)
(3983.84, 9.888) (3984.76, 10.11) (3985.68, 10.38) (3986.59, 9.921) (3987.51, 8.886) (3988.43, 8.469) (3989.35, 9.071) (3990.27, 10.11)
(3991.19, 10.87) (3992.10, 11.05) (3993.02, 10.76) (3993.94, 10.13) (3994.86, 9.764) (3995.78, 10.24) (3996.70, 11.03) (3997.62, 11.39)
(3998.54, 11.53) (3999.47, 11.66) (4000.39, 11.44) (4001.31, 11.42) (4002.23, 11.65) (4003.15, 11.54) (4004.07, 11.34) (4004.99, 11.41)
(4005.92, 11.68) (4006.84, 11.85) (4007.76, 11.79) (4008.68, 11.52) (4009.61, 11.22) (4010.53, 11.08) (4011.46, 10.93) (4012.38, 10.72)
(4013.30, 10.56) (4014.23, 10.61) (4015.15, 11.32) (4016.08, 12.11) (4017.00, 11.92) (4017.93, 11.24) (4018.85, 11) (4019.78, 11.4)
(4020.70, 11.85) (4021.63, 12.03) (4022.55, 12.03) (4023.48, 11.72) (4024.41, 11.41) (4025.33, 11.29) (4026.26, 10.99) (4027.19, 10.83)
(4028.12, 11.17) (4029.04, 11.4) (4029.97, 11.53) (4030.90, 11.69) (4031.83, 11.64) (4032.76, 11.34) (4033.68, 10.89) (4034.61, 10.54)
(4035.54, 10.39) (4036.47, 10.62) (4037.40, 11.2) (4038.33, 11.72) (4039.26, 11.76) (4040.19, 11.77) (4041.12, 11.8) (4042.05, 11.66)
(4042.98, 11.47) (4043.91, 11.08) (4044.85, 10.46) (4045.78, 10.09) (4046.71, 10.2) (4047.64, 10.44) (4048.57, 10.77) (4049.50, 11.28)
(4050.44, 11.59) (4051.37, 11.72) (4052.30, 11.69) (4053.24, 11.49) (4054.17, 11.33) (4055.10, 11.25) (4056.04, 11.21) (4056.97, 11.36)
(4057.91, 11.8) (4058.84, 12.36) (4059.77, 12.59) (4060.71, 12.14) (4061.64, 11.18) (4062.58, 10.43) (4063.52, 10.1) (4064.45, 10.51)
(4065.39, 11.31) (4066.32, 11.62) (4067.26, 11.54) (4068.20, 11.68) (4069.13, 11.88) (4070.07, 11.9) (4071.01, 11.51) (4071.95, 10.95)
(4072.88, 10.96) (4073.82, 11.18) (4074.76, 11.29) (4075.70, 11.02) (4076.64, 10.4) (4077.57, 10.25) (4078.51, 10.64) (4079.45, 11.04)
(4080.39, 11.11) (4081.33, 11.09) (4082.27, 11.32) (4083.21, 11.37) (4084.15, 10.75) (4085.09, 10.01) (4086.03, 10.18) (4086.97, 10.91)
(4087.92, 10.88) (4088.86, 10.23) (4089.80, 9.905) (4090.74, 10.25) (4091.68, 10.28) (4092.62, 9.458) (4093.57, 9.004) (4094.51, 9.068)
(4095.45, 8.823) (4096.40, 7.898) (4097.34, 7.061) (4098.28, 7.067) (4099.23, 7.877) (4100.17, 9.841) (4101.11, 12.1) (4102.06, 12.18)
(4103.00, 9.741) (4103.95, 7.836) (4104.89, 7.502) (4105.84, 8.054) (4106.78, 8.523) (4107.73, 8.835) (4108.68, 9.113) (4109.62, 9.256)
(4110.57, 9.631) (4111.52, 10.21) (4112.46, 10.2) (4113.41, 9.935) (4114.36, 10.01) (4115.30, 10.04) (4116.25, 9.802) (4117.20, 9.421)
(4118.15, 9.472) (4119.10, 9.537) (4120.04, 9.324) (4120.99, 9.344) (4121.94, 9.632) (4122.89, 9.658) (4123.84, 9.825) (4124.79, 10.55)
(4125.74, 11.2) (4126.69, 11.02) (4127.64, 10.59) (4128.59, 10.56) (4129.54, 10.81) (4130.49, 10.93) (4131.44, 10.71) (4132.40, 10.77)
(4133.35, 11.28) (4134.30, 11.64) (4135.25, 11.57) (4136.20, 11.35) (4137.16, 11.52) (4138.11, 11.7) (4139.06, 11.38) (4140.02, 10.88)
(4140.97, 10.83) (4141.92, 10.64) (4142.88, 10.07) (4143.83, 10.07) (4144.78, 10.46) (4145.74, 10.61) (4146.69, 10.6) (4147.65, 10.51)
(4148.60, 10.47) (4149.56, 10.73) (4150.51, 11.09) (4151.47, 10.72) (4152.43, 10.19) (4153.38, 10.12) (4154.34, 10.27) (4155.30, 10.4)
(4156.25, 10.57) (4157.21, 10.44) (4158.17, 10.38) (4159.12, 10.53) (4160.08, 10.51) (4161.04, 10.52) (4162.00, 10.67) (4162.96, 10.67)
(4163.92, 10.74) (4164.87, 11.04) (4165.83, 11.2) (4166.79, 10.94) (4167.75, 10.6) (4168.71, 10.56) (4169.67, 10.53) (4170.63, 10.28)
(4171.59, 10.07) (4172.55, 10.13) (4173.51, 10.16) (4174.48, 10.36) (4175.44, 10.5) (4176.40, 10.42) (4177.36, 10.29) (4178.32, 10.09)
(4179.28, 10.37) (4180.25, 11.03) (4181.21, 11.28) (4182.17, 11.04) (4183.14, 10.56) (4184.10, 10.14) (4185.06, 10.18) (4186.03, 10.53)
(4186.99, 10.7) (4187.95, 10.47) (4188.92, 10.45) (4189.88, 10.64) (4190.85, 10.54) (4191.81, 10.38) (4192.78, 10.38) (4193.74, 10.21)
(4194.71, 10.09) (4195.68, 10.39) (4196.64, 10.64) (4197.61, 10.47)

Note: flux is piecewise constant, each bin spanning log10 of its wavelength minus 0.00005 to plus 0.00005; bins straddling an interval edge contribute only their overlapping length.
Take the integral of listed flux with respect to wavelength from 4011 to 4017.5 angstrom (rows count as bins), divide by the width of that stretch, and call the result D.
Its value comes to 11.2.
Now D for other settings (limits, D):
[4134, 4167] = 10.7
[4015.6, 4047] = 11.3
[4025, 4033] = 11.3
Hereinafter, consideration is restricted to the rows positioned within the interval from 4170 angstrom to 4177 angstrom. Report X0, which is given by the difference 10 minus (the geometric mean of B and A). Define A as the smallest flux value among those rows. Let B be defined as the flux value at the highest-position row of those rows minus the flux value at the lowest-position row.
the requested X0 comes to 8.8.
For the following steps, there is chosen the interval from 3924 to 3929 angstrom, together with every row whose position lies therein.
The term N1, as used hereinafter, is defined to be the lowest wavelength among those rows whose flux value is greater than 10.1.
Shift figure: 3924.66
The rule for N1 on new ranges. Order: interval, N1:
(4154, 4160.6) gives 4154.34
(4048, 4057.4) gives 4048.57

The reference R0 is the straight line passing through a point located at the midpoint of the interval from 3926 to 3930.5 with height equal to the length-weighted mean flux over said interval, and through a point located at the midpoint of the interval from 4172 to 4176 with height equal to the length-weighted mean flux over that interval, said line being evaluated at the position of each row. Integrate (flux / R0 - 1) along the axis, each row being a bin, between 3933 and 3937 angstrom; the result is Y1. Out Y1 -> -1.03 angstrom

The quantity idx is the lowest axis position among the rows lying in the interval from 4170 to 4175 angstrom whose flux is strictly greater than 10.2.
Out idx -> 4170.63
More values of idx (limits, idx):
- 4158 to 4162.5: 4158.17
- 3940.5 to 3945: 3940.96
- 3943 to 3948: 3943.68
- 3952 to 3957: 3952.77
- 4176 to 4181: 4176.40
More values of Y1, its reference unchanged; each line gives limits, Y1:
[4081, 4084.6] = 0.26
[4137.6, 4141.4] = 0.33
